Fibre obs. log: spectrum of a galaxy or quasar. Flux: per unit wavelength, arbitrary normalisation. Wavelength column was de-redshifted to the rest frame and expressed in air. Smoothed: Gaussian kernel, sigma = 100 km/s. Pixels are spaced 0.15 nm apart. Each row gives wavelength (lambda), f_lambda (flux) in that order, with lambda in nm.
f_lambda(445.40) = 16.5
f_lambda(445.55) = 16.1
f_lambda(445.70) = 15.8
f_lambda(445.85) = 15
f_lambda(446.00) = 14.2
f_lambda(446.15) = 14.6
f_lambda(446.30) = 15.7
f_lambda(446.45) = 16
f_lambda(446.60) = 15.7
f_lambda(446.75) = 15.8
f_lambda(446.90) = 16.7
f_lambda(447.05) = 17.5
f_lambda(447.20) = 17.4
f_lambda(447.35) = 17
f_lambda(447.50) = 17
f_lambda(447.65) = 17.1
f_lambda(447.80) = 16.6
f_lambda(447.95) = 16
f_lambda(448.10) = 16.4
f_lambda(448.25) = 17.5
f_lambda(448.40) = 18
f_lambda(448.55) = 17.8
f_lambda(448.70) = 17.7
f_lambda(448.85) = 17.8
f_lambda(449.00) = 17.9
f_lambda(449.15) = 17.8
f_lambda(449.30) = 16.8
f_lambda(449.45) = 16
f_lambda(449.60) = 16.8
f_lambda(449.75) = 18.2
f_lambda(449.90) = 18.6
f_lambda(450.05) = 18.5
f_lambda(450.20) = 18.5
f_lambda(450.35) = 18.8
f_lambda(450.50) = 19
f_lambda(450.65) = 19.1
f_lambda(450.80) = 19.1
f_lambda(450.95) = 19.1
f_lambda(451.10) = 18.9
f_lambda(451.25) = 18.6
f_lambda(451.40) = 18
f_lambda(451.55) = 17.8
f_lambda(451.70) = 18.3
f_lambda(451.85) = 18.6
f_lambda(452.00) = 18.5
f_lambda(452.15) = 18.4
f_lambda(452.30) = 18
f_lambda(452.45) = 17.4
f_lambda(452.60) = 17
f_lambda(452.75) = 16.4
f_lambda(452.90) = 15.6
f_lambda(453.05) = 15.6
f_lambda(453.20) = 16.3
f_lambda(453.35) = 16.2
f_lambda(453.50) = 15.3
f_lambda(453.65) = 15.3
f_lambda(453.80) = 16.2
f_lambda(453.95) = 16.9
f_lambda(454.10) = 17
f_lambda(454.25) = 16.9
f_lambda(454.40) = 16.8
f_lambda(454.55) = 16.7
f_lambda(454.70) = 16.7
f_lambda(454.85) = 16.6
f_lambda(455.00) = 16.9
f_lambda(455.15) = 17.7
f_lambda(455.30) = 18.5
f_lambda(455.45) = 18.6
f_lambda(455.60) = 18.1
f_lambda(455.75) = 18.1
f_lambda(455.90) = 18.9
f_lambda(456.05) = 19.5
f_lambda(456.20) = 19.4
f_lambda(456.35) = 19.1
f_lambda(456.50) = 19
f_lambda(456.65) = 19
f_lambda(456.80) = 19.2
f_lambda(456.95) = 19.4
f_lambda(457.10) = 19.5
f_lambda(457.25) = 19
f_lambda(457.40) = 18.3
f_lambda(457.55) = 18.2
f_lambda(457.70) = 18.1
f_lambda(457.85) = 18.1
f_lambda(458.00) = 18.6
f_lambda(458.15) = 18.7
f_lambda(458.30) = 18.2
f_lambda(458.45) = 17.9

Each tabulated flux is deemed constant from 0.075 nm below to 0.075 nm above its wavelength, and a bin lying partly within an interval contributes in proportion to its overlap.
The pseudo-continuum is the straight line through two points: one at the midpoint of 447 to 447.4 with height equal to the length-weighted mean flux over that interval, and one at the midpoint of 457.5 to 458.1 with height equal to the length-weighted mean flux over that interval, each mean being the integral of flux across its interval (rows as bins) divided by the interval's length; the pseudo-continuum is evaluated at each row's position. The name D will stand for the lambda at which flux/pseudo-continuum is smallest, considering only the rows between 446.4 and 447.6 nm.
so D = 446.60 nm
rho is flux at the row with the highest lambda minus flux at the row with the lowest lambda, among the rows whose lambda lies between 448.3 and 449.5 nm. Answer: -2.0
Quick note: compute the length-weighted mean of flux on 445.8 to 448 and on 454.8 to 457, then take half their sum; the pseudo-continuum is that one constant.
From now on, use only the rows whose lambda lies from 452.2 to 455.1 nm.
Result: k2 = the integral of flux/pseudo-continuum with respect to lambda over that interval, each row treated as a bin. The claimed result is 2.8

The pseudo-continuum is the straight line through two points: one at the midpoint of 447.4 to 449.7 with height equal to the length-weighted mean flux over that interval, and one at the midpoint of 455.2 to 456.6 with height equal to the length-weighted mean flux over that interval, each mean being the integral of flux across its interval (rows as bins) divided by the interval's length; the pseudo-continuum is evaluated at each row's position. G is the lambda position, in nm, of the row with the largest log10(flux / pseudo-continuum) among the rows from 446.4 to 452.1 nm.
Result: 450.65 nm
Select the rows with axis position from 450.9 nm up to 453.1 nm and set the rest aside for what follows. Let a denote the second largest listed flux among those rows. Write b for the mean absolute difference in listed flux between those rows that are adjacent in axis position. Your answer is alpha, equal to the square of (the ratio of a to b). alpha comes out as 2692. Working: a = 18.9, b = 0.36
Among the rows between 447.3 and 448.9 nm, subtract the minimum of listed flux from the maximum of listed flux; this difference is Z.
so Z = 2.0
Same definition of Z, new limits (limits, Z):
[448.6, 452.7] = 3.1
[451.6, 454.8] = 3.3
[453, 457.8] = 4.2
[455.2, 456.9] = 1.4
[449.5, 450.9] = 2.3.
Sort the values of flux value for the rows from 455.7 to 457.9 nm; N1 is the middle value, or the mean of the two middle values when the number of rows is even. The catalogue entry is 19.0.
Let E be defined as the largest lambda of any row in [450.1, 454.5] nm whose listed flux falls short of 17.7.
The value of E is 454.40 nm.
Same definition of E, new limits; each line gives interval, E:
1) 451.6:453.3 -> 453.20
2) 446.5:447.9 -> 447.80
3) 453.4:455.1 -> 455.00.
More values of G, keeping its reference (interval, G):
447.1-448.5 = 448.40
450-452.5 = 450.65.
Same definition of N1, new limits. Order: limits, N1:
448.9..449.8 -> 17.3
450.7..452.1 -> 18.6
